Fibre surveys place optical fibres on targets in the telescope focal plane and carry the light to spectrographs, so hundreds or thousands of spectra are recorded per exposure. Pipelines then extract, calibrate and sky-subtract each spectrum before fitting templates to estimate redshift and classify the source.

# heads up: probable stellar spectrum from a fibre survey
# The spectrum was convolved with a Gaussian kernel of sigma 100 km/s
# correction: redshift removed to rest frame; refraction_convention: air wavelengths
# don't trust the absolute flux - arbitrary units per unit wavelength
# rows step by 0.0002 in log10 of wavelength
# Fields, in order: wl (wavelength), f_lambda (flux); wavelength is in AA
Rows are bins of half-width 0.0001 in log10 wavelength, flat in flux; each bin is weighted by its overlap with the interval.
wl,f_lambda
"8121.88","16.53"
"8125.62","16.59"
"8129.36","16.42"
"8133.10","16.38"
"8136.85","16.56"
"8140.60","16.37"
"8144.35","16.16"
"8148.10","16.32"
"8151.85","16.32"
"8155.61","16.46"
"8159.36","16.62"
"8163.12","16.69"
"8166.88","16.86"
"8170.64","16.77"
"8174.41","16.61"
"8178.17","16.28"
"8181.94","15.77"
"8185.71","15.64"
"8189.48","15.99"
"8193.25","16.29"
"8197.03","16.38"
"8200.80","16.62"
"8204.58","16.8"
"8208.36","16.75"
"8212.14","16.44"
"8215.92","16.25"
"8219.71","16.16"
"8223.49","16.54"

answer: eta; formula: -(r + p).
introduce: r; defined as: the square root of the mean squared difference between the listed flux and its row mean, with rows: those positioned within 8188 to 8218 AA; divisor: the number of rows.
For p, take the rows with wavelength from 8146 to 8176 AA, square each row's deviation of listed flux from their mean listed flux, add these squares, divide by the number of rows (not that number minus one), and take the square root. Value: -0.44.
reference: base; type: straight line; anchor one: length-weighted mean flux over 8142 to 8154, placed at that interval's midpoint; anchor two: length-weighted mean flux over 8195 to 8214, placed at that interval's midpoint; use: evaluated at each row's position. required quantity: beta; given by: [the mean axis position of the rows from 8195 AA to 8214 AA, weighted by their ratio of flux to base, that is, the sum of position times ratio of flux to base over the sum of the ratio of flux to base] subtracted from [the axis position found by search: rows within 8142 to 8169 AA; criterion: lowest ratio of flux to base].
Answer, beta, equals -60.2 AA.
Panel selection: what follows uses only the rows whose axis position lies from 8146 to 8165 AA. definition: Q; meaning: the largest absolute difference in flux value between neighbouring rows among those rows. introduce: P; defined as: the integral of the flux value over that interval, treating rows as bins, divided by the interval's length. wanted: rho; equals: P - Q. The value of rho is 16.3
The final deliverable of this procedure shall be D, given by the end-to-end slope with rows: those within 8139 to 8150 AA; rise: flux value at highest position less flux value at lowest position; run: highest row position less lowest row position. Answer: -0.007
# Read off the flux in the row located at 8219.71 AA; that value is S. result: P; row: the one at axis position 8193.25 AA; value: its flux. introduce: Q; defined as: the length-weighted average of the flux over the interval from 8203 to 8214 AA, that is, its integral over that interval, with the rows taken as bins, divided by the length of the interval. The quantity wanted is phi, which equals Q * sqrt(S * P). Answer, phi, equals 270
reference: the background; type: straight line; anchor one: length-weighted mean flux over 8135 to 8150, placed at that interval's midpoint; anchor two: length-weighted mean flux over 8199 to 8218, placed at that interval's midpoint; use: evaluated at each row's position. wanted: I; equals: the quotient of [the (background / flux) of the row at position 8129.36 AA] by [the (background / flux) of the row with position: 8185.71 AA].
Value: 0.94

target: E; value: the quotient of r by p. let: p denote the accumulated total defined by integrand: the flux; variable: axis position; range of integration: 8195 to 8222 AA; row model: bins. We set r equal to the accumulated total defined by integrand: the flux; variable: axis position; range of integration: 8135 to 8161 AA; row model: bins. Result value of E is 0.958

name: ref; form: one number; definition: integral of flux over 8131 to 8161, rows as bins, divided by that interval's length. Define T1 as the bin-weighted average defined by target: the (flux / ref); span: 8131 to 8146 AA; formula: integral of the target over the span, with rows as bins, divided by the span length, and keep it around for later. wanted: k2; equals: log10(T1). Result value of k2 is -0.0008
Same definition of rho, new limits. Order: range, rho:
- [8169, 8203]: 15.7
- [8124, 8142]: 16.3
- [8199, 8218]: 16.3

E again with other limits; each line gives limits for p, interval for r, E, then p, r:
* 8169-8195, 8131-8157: 1.011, 421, 425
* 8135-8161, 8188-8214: 1.004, 426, 428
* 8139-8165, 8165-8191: 0.991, 427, 423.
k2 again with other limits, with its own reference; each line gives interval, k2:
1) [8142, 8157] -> -0.0023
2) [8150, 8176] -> 0.0057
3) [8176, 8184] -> -0.0096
